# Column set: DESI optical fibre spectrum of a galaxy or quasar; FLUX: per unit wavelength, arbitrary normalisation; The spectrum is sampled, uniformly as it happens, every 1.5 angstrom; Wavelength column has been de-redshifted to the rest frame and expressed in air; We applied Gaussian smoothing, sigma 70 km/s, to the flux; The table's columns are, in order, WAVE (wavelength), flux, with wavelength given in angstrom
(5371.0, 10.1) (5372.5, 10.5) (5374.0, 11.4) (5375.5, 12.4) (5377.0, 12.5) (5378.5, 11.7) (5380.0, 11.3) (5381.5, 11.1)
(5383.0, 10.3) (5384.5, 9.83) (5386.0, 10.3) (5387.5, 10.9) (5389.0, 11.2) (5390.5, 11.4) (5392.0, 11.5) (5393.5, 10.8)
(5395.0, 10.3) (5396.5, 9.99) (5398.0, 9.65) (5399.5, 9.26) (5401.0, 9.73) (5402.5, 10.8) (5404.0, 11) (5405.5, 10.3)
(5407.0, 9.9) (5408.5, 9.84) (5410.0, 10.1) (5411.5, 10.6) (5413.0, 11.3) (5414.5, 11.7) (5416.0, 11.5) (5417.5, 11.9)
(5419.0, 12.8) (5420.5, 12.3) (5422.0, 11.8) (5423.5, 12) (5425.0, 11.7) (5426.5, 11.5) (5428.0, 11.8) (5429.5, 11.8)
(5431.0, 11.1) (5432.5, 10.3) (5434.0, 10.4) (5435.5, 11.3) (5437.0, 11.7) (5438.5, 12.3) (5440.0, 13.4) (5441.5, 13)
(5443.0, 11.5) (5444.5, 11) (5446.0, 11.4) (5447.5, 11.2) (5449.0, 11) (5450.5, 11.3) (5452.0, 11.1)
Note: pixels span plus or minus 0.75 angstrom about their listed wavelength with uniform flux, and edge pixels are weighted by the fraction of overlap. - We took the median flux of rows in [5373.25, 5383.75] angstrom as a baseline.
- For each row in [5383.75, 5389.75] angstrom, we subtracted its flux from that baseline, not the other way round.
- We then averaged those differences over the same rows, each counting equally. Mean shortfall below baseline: 0.8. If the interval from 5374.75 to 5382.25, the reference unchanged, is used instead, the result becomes -0.4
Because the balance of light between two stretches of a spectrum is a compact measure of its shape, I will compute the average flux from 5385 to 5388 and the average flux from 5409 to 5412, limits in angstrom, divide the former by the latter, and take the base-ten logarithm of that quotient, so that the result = 0.01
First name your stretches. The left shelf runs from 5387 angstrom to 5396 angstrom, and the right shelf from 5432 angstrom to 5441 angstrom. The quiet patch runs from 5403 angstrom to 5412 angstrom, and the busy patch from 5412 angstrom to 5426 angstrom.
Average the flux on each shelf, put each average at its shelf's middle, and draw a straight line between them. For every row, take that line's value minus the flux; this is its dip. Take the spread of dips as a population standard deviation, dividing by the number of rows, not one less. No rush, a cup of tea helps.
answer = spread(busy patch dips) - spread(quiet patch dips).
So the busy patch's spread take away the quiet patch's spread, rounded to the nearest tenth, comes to 0.0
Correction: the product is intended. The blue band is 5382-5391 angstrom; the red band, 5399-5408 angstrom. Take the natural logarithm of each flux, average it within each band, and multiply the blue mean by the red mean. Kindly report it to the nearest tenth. 5.5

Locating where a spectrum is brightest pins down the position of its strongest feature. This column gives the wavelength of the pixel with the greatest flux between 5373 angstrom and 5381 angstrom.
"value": 5377.0 angstrom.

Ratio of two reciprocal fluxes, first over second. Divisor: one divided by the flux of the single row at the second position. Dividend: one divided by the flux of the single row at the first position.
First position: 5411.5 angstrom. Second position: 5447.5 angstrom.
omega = 1.06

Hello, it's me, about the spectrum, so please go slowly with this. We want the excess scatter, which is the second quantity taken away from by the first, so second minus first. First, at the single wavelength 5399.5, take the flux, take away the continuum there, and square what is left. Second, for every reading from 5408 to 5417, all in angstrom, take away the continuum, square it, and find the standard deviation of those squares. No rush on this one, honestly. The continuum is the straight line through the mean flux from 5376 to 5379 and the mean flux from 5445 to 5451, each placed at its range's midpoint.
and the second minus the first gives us -5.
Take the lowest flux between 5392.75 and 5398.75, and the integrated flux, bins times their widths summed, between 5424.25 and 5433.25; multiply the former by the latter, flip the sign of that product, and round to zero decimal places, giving -987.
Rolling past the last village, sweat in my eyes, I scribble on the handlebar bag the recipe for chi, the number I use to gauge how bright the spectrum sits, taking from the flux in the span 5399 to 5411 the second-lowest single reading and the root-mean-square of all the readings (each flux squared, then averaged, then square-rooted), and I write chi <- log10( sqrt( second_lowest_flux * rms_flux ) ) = 1.00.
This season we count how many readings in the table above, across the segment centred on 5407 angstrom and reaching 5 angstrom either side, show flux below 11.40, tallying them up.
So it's 7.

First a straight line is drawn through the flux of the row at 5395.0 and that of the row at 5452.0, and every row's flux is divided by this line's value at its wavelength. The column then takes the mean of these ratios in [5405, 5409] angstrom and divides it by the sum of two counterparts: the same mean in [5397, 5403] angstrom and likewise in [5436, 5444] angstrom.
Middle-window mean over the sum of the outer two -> 0.46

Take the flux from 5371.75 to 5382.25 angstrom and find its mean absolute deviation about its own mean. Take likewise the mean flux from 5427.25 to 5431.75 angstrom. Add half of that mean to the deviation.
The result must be 6.33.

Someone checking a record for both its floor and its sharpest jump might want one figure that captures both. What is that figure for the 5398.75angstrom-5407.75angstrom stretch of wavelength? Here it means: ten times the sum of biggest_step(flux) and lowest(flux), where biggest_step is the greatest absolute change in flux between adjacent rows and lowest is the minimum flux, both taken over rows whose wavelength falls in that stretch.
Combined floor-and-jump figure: 103.3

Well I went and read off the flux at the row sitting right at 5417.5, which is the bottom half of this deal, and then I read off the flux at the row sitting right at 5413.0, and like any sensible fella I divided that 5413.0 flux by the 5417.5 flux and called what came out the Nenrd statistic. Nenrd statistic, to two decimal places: 0.95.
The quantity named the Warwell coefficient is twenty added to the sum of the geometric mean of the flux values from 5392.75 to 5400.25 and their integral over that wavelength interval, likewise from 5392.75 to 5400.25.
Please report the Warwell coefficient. 105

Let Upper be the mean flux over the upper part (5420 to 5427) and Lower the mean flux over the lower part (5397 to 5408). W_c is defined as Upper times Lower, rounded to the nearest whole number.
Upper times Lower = 120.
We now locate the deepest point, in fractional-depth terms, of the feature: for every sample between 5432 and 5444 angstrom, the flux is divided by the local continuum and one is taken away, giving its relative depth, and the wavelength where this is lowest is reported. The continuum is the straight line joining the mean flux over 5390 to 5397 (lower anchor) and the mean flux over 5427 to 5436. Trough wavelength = 5432.5 angstrom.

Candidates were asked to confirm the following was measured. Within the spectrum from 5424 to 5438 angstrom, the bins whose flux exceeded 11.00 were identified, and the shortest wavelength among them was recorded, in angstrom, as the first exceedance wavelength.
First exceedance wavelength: 5425.0 angstrom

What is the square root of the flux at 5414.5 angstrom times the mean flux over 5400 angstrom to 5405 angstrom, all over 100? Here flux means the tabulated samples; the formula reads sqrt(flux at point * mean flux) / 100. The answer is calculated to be 0.111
